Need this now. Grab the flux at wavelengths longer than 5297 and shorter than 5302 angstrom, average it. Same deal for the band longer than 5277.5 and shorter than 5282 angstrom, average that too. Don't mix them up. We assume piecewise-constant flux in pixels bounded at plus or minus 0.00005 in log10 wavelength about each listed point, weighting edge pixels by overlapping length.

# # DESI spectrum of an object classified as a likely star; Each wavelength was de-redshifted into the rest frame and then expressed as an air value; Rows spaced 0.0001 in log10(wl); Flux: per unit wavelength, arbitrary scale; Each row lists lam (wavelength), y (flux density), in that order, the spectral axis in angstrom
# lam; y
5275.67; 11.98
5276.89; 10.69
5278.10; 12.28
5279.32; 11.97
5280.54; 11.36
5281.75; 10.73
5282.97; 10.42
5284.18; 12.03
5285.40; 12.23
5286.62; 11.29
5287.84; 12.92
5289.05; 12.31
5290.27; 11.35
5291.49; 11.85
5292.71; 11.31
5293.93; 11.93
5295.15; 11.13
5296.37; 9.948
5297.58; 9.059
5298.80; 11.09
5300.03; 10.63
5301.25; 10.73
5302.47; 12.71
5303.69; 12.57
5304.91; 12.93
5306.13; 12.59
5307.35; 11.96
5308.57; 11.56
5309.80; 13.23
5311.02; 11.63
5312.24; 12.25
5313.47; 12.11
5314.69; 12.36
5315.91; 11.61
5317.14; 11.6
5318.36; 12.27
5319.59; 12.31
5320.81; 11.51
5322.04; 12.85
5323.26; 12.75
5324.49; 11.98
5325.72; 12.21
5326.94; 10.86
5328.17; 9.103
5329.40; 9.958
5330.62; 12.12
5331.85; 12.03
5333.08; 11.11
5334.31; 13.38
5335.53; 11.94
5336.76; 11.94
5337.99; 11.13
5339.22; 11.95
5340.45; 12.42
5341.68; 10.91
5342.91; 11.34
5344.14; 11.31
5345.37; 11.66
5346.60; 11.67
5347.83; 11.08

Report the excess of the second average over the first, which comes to 1.2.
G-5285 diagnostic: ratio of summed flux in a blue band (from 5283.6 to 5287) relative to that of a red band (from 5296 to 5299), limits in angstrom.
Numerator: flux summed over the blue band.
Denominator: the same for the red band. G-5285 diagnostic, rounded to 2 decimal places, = 1.18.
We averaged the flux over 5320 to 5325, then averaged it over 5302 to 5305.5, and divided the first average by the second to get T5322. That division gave 0.96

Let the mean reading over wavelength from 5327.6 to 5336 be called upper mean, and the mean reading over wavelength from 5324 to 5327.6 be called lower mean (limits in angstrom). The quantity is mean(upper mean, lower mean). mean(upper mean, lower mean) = 11.5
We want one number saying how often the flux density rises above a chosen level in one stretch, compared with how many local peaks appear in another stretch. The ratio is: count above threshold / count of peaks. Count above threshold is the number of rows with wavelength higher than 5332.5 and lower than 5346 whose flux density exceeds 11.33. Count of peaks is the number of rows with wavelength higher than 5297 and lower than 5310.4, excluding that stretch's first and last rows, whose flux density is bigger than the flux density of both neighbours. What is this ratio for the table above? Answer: 2.3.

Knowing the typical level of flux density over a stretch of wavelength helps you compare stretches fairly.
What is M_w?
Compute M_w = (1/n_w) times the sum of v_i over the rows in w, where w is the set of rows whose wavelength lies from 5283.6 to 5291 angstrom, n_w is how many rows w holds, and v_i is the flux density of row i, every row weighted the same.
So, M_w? 12.0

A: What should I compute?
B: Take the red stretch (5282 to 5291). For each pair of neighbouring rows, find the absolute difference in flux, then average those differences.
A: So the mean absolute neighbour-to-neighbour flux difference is 1.0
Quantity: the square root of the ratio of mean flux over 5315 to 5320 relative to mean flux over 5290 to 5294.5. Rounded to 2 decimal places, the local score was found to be 1.01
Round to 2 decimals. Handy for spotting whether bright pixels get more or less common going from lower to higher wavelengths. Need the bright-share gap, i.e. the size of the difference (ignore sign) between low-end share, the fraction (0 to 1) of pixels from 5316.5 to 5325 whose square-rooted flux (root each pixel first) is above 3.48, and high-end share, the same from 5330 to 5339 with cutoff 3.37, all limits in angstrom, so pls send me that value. 0.14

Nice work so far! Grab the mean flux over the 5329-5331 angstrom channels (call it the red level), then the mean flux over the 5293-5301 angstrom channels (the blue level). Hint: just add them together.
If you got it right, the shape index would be 21.7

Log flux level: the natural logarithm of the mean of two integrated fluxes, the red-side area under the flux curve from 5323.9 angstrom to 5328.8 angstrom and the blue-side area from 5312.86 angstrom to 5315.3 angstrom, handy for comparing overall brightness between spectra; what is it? 3.74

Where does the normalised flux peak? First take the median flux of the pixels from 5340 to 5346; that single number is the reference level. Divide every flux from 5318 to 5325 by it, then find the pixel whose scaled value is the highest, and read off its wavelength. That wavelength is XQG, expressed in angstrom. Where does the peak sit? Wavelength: 5322.04 angstrom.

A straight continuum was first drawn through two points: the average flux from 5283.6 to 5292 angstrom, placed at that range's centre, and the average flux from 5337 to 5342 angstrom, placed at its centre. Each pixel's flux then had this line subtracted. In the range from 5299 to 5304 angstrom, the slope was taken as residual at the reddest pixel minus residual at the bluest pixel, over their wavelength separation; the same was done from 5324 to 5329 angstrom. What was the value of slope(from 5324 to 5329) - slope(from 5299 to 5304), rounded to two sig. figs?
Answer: -1.3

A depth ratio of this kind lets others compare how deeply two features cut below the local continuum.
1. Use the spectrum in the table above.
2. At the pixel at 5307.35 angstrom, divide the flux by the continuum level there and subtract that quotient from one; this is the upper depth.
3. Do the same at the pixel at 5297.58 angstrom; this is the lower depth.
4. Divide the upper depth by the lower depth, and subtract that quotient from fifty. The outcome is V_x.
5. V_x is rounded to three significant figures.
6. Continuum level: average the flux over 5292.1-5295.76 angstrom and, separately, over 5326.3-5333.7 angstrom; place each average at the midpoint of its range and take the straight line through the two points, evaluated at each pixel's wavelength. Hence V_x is 50.3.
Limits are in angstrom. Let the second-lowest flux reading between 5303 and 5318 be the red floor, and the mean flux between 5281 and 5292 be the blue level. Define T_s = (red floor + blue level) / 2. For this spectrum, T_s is 11.6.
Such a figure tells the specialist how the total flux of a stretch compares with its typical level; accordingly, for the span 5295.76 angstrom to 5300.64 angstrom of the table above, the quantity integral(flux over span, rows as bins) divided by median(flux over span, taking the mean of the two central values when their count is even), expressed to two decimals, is 4.83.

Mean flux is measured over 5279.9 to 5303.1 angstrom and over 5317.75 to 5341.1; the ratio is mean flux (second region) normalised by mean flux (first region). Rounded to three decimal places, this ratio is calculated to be 1.041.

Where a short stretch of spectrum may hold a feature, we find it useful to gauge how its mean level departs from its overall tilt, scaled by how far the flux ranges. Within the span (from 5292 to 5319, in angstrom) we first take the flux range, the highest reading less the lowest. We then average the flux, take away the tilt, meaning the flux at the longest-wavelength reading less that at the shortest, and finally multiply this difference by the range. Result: 45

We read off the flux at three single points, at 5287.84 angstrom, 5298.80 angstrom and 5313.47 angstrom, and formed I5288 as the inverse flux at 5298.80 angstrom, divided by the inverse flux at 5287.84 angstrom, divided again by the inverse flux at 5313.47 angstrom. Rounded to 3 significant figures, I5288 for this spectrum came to 14.1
